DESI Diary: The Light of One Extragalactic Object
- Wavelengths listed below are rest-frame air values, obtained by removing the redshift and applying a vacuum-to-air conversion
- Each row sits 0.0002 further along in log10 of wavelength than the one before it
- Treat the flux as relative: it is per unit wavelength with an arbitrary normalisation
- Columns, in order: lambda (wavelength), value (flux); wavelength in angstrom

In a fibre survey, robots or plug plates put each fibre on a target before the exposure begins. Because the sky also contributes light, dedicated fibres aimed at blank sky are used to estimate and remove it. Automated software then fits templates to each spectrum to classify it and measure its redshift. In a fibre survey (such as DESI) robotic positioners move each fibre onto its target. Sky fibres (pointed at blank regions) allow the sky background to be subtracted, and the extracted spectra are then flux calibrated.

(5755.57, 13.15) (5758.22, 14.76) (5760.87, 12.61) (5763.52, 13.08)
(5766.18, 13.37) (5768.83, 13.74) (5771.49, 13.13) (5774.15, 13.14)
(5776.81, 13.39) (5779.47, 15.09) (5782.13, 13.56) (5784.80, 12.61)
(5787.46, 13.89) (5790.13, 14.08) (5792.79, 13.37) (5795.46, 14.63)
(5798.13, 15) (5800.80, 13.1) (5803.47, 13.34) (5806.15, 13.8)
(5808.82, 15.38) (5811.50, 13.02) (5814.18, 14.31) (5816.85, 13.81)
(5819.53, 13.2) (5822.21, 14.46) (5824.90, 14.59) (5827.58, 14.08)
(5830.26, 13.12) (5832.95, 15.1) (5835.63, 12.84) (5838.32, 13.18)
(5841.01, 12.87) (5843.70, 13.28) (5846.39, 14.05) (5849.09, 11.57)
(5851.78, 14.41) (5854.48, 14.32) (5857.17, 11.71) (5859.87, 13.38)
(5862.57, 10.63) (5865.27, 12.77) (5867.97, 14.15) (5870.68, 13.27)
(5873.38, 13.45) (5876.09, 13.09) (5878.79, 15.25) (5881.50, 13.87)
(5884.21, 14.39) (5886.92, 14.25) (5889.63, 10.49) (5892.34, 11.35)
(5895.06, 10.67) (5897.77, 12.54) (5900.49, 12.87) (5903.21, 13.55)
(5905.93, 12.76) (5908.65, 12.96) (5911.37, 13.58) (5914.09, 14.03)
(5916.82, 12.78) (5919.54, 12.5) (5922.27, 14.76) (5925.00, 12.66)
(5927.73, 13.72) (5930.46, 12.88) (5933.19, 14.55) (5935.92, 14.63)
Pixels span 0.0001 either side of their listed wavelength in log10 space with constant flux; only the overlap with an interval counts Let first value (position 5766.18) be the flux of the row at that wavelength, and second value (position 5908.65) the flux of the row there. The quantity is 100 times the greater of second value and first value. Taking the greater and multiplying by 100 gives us 1337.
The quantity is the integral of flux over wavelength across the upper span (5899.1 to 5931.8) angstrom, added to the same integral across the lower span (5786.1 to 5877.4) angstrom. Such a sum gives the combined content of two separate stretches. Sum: 1672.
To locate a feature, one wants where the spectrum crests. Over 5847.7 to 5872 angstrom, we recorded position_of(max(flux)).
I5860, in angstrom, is 5851.78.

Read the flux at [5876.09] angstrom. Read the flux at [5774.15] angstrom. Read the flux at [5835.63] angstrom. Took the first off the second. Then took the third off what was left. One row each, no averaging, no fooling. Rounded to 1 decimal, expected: -12.8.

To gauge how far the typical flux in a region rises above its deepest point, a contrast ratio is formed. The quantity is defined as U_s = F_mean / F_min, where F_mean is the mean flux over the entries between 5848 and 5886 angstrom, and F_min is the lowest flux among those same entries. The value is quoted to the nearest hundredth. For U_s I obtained 1.25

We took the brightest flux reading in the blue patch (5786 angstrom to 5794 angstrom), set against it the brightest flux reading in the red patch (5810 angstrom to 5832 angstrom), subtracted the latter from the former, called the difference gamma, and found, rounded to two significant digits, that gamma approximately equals -0.51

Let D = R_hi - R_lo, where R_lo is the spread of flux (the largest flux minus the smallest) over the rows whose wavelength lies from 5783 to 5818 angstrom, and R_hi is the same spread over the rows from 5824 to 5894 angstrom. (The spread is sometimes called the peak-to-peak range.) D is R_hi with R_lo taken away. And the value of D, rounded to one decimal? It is 2.0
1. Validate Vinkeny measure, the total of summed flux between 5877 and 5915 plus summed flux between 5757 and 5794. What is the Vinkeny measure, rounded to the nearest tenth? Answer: 372.4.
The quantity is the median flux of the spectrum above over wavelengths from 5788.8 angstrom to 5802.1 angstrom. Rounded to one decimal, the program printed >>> 14.1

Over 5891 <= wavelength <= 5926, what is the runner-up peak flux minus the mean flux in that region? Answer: 1.18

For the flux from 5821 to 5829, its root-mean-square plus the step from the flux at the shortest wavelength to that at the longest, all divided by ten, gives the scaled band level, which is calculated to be 1.40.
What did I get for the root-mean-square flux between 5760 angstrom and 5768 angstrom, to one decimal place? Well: 13.0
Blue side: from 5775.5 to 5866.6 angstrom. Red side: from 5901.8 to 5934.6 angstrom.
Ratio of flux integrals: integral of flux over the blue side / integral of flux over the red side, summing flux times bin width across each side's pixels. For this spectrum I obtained 2.8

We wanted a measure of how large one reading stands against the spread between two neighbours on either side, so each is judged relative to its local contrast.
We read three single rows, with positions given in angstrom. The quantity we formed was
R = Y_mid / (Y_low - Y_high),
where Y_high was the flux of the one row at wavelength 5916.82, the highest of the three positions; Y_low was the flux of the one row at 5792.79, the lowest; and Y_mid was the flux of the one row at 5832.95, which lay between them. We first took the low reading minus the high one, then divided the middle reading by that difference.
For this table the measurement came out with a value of 26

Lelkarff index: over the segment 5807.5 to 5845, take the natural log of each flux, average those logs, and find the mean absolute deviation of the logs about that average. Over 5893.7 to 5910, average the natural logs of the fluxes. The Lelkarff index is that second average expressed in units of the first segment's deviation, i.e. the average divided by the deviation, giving 48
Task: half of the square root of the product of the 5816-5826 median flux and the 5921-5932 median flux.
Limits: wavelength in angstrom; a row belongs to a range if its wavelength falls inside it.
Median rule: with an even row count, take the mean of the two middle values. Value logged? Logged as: 6.86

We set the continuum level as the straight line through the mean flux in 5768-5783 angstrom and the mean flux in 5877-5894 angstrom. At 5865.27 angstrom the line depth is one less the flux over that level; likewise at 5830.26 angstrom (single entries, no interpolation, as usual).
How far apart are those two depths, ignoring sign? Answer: 0.02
